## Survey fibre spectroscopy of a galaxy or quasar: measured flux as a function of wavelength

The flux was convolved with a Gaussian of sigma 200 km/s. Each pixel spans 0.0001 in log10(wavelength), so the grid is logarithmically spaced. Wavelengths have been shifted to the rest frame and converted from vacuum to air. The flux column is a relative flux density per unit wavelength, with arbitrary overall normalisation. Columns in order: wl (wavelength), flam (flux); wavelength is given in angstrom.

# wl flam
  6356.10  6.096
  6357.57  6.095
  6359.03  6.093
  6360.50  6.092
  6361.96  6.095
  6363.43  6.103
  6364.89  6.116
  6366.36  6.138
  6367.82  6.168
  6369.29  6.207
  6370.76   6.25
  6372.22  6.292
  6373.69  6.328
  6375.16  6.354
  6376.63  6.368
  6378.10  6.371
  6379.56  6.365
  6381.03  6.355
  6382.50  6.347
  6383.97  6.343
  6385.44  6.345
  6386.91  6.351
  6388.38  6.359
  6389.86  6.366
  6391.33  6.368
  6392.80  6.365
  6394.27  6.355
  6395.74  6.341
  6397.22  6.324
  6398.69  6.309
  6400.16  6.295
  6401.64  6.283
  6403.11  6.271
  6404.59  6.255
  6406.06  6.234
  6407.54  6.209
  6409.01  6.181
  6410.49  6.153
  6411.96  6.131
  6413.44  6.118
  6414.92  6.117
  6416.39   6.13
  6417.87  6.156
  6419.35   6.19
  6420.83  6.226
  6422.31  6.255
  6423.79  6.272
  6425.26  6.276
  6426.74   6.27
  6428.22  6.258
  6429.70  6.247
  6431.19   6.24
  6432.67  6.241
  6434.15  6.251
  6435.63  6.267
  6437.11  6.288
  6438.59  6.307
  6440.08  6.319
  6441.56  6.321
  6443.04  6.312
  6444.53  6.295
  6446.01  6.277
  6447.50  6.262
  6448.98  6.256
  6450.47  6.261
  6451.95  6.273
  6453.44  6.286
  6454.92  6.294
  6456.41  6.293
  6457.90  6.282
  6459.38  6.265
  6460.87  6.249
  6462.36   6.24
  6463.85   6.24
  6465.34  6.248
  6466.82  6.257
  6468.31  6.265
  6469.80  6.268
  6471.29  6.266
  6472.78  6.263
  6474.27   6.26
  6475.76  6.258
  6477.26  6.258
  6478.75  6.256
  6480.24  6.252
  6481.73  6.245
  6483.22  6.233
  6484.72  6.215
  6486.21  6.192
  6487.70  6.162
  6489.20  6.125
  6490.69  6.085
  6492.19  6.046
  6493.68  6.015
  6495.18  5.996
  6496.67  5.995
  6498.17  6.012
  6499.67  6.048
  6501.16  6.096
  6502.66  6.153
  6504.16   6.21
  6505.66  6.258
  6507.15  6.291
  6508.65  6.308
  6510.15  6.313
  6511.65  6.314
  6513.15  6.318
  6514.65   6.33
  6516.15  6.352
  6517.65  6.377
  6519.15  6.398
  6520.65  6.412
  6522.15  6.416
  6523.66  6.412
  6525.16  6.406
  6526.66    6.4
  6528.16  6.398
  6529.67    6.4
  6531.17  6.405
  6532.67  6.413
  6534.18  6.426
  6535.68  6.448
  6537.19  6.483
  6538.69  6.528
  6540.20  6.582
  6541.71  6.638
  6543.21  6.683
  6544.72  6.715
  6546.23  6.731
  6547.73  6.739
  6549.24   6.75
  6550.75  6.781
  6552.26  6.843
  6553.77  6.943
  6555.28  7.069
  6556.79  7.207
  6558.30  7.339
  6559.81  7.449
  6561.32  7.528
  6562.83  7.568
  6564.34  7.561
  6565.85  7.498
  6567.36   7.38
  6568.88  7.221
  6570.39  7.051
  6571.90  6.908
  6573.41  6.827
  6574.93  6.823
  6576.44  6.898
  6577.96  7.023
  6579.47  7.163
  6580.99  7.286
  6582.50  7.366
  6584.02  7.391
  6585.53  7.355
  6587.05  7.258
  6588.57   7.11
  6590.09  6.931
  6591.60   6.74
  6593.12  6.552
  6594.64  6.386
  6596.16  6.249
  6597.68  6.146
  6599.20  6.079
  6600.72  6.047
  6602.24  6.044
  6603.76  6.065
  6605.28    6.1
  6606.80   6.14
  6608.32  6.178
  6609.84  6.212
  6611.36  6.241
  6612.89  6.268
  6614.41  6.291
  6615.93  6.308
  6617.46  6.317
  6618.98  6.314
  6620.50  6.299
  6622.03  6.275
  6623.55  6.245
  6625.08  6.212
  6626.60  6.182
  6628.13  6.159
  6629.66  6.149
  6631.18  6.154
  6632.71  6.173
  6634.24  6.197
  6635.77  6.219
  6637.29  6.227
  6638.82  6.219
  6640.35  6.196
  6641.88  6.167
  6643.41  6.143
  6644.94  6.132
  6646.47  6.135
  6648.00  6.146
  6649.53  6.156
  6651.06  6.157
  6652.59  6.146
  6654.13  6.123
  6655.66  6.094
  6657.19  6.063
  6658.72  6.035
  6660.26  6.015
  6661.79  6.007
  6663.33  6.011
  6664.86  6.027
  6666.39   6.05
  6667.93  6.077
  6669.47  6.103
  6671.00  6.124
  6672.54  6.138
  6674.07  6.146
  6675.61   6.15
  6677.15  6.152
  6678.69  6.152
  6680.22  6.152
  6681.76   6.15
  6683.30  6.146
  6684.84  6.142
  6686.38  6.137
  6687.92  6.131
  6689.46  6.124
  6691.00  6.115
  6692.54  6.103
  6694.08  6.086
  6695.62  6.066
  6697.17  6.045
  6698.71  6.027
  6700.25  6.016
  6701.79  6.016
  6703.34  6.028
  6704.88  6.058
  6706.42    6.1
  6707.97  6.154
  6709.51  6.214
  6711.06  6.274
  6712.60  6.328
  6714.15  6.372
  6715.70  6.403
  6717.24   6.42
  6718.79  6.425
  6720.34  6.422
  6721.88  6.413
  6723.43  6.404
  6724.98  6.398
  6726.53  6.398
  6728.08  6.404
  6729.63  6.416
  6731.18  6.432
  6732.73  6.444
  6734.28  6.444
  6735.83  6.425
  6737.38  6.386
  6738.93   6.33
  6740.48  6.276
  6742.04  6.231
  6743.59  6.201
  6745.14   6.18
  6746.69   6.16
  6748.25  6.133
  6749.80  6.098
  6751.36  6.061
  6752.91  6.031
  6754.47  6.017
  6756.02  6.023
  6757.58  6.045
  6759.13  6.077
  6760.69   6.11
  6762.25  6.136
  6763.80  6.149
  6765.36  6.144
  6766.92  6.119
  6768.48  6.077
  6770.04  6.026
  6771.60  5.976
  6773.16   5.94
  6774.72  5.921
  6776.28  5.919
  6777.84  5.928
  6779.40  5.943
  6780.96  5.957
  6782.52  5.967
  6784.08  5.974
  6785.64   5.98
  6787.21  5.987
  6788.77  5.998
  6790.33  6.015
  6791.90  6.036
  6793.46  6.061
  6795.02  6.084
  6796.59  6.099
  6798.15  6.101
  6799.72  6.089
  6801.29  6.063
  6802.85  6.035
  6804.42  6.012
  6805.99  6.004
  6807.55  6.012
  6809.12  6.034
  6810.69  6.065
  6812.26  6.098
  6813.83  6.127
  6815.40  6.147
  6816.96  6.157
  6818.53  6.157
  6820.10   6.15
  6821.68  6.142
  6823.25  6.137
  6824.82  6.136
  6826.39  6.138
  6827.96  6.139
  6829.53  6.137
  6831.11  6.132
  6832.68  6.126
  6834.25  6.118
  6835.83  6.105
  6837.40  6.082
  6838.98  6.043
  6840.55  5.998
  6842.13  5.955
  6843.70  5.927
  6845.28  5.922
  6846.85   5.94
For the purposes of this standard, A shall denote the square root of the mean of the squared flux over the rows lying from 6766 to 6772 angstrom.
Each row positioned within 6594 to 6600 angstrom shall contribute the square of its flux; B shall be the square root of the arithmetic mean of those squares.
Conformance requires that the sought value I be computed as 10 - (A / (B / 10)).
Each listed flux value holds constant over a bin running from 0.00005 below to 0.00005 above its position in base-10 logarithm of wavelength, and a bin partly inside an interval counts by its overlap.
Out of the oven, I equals 0.3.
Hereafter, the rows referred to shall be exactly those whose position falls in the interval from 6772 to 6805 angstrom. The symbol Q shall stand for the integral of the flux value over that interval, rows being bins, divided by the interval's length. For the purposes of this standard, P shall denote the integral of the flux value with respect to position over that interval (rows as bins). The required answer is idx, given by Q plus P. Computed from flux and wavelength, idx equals 204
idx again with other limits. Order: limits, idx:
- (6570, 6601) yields 219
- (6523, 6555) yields 217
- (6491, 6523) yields 205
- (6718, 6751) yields 215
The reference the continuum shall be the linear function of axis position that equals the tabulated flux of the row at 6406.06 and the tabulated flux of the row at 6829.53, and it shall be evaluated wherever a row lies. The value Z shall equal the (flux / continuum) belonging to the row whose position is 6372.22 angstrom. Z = 1.01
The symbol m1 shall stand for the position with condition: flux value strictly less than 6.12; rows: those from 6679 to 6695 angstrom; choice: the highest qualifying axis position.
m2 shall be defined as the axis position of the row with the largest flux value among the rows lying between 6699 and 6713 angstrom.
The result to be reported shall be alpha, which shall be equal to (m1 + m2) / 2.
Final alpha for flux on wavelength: 6703.3 angstrom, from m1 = 6694.08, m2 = 6712.60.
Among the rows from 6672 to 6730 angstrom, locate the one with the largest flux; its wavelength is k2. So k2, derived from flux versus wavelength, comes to 6718.79 angstrom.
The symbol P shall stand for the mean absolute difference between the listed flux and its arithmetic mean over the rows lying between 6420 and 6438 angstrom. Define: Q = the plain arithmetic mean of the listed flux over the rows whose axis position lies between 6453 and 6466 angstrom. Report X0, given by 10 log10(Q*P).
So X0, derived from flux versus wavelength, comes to -10.5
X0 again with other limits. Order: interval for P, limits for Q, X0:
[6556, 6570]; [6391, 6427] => -1.4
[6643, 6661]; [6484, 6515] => -6.1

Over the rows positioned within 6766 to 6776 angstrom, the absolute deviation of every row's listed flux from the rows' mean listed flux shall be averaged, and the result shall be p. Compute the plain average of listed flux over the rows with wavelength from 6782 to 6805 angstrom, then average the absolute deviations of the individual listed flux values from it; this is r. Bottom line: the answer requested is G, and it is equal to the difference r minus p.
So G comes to -0.02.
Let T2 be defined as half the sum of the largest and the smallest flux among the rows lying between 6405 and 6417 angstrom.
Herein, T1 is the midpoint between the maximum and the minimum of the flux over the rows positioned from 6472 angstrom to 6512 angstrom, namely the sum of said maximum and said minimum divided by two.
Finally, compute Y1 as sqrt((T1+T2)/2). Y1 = 2.48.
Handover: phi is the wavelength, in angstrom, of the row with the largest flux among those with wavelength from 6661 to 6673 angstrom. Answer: 6672.54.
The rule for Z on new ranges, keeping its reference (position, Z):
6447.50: 1.01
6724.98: 1.04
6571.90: 1.11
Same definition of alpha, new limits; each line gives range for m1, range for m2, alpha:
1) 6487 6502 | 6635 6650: 6569.2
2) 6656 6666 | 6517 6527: 6593.5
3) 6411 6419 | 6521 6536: 6475.3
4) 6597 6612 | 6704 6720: 6662.0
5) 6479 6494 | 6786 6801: 6645.9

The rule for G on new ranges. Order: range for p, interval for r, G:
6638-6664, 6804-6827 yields 0.00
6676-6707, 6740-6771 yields 0.01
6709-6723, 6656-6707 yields -0.01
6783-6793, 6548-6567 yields 0.26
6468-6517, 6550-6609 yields 0.33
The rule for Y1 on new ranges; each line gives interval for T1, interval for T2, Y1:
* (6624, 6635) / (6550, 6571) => 2.58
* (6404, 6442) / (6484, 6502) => 2.48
